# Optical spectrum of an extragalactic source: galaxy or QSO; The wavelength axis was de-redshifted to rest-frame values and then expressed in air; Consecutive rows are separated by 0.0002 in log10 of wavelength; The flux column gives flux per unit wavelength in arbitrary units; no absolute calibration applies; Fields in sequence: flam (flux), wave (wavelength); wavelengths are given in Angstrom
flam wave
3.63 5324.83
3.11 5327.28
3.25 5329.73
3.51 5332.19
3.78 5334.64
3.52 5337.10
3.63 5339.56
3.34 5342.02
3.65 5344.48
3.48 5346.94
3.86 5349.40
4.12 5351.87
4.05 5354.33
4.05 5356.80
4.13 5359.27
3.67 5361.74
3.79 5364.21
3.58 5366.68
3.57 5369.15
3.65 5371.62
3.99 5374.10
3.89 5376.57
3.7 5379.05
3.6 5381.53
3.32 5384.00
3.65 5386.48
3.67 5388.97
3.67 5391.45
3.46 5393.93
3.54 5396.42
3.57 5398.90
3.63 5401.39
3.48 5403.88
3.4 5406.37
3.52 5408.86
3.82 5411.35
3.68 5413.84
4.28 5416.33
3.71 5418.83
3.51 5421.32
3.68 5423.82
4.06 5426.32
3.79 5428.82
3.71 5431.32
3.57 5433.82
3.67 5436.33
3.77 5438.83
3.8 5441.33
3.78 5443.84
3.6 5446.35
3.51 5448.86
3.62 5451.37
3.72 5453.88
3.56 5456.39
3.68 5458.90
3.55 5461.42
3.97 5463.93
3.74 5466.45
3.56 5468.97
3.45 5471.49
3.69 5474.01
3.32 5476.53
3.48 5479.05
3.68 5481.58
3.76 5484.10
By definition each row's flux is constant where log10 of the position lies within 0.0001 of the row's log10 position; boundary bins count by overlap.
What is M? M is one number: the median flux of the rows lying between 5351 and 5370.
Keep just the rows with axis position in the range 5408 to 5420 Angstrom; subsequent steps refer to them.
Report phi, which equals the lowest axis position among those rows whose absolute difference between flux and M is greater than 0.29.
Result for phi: 5408.86 Angstrom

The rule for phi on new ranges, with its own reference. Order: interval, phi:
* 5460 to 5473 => 5461.42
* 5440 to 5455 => 5446.35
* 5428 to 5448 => 5433.82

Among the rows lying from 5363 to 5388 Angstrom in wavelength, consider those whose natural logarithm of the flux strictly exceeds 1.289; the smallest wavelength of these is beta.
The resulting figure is 5364.21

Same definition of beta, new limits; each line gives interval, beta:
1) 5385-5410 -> 5386.48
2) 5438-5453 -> 5438.83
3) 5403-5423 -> 5411.35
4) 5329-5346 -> 5334.64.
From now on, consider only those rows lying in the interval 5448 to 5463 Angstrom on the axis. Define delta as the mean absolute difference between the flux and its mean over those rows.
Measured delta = 0.07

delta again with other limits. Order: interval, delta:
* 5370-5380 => 0.13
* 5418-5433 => 0.12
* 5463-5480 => 0.17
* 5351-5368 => 0.20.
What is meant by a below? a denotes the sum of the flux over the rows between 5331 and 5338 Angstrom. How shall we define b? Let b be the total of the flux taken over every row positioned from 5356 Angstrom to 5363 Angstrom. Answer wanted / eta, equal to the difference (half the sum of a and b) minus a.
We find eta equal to 0.52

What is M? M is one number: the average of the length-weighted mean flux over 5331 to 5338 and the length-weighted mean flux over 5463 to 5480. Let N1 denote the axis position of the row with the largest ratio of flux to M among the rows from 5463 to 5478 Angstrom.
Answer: 5463.93 Angstrom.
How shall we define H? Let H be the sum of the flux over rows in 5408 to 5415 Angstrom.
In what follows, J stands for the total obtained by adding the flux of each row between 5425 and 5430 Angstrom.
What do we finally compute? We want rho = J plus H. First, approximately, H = 11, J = 8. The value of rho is 19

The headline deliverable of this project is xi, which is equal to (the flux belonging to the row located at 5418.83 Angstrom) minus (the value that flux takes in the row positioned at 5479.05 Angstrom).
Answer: 0.23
